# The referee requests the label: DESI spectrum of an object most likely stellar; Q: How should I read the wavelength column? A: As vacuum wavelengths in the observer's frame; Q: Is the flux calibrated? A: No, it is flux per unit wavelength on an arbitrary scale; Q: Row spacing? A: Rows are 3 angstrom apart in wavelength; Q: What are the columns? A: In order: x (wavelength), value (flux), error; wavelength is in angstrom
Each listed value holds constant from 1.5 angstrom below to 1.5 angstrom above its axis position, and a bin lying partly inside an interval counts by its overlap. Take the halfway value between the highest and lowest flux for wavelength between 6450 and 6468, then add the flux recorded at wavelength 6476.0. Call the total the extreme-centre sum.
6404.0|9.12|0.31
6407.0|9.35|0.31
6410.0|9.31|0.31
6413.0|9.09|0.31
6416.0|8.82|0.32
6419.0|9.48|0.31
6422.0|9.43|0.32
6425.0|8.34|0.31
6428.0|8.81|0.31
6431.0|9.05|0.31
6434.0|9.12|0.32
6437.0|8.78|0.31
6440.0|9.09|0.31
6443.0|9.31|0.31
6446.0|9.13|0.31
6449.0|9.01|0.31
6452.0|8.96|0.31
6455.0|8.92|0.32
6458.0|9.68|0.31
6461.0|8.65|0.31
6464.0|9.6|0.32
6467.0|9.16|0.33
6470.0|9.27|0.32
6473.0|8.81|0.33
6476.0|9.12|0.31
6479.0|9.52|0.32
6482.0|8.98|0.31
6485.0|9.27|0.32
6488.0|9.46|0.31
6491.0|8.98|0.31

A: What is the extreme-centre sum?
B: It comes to 18.3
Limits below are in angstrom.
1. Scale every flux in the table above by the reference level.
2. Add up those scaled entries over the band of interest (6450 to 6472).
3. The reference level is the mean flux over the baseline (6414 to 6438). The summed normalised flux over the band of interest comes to 7.15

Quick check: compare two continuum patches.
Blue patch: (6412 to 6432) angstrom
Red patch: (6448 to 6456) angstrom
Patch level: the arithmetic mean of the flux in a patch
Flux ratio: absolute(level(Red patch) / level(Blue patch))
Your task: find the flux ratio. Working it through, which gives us 0.996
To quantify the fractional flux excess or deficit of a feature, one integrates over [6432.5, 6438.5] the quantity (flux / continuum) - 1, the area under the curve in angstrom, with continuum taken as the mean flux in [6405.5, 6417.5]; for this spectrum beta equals -0.13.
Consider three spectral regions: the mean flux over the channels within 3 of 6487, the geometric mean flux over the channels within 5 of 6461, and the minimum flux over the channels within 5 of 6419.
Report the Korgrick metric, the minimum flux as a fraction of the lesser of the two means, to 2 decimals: 0.95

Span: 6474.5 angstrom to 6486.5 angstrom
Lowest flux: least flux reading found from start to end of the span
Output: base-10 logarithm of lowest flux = 0.953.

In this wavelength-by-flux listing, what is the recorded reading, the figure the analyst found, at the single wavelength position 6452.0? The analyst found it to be 8.96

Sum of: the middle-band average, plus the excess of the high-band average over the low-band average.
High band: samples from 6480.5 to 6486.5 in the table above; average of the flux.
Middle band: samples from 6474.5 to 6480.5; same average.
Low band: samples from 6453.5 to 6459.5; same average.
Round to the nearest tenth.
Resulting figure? 9.1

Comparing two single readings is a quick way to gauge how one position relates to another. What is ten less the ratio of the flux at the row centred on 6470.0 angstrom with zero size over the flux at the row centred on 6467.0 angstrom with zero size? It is 8.99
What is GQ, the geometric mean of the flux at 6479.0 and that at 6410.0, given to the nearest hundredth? 9.41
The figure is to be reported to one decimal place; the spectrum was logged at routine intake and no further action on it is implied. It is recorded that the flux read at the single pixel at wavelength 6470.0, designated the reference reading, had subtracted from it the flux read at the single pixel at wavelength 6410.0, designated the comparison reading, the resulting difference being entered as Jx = 0.0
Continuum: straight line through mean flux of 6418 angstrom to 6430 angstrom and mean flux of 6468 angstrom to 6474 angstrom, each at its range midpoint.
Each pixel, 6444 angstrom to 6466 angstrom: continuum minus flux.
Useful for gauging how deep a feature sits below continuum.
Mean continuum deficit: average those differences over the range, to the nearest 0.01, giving -0.10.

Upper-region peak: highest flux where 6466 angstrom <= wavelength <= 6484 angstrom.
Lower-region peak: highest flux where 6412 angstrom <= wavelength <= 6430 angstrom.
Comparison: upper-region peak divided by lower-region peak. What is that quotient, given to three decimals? 1.004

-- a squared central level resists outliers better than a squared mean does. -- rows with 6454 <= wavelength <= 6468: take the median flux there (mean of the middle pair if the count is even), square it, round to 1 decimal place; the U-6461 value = 83.9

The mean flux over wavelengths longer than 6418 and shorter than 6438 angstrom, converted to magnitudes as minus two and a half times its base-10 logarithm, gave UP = -2.39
